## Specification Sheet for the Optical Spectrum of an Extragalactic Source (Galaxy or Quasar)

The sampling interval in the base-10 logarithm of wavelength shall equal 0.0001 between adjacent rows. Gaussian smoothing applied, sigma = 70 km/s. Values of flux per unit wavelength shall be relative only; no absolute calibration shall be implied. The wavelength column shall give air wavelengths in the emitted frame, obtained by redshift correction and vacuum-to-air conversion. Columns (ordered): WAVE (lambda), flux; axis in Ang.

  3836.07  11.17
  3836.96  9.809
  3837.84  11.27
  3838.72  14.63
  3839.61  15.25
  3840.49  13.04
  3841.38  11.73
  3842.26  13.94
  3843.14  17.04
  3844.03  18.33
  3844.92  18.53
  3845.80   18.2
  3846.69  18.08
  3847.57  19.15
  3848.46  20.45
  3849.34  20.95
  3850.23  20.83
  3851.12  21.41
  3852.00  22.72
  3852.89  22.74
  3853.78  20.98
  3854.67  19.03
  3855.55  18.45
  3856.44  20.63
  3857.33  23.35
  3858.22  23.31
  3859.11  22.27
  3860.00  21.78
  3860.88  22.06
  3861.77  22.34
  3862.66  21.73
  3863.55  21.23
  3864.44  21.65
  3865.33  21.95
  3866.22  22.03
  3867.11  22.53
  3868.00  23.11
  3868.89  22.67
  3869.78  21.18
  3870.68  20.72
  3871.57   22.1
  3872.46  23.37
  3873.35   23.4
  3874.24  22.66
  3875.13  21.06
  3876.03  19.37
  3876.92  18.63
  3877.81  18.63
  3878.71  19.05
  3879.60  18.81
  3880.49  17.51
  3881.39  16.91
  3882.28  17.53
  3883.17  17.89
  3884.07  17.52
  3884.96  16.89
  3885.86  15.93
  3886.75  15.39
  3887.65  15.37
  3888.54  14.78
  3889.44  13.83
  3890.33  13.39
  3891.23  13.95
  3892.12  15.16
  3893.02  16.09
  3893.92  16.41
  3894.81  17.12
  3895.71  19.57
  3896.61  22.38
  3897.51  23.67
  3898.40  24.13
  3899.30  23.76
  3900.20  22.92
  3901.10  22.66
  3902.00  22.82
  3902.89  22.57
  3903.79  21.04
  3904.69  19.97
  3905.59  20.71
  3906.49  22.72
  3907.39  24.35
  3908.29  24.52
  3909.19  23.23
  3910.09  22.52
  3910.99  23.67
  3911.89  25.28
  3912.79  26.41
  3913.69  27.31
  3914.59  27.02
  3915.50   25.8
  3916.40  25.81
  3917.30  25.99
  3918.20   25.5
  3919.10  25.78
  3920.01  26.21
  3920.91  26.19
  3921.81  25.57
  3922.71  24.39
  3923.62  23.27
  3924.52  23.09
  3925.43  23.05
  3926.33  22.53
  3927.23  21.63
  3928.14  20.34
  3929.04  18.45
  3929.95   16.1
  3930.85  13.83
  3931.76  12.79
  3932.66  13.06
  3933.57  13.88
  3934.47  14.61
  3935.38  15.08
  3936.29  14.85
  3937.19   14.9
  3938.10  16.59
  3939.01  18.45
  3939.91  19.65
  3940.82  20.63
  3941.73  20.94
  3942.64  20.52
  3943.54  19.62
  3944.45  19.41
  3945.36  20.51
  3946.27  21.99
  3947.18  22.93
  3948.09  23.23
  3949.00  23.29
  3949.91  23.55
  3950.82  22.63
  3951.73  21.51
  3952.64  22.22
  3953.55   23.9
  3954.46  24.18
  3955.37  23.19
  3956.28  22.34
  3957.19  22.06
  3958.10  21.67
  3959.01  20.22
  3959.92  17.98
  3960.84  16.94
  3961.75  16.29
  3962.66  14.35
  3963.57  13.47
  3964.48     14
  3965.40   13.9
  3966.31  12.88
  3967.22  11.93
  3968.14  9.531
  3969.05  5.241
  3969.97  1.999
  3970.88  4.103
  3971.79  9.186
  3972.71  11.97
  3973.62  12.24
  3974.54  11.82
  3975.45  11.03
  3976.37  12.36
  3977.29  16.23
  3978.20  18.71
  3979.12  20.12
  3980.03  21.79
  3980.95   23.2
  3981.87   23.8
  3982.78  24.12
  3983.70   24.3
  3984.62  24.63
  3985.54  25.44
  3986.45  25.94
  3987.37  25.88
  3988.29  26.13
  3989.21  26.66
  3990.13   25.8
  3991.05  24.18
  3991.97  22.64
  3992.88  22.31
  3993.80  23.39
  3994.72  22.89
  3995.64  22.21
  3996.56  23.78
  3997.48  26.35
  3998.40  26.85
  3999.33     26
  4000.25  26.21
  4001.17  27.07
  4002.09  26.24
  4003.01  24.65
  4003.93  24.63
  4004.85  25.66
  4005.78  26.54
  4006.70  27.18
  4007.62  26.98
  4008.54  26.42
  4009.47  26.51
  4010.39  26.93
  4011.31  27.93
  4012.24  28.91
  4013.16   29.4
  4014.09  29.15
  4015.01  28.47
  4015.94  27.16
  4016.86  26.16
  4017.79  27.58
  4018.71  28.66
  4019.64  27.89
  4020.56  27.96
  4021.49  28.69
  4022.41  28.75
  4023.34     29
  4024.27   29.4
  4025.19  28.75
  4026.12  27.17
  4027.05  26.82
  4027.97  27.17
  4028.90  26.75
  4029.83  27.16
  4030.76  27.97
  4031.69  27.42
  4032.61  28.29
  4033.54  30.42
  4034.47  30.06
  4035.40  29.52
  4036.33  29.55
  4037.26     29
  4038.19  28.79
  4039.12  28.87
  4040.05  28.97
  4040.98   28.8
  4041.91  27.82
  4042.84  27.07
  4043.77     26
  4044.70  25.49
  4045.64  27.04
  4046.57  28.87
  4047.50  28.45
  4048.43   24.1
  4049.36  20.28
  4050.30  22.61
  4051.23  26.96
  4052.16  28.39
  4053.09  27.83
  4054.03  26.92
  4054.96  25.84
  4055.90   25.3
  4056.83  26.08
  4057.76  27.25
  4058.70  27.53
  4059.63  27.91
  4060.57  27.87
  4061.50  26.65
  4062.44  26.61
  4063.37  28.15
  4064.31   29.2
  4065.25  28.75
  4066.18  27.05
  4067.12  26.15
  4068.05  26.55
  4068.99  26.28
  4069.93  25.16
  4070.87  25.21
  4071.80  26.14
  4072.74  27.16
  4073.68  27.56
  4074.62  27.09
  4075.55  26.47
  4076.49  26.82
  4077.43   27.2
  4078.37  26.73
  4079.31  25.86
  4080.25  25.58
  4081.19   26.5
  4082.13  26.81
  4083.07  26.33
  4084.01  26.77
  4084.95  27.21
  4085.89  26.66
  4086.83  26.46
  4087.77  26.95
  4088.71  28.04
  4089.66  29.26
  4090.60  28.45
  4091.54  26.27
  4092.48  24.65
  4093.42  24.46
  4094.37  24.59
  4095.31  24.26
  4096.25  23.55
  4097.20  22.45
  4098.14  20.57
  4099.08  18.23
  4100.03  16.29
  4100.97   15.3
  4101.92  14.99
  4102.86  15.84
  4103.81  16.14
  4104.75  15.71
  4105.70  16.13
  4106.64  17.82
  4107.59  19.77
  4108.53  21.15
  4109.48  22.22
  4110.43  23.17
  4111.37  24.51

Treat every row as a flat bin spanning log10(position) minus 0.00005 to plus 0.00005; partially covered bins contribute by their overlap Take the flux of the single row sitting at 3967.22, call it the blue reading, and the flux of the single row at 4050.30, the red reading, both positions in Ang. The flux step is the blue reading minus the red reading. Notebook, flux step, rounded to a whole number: -11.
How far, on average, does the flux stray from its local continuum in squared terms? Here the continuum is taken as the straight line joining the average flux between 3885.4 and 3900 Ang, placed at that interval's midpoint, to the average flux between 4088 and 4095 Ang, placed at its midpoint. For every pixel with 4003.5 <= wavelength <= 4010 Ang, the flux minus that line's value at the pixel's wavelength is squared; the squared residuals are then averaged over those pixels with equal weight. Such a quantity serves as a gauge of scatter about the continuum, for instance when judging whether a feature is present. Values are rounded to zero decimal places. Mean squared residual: 13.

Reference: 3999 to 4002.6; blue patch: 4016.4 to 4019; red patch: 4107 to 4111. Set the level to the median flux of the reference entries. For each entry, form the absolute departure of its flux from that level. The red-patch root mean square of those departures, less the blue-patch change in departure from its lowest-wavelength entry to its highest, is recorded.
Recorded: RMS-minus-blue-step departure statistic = 2.45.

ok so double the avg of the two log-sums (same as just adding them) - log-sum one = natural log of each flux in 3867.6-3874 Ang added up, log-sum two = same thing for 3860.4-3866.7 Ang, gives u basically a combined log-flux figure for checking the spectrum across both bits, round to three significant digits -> 43.3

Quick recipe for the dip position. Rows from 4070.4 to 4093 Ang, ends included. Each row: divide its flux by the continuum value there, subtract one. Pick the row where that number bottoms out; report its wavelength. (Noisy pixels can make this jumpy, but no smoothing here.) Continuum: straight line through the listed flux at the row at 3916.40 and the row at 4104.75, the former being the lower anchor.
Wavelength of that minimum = 4070.87 Ang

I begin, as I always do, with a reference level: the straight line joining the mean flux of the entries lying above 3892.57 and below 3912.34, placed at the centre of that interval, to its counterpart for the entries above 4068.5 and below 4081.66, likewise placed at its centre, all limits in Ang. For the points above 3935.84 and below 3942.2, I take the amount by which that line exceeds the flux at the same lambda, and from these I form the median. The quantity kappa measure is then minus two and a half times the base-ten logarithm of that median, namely -1.6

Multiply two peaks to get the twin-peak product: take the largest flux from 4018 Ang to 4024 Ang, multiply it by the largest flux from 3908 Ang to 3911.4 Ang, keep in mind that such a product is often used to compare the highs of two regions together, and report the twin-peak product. 711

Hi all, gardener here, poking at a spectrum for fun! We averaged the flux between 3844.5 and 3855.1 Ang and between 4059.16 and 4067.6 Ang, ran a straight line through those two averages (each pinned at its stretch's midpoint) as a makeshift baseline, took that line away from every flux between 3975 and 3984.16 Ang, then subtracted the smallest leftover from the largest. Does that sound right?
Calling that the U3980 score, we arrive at 13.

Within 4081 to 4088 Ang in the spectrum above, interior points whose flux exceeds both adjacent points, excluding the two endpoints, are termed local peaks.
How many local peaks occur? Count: 2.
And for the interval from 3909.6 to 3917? 1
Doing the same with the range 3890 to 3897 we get 0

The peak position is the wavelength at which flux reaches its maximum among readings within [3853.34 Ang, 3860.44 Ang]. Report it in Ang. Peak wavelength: 3857.33 Ang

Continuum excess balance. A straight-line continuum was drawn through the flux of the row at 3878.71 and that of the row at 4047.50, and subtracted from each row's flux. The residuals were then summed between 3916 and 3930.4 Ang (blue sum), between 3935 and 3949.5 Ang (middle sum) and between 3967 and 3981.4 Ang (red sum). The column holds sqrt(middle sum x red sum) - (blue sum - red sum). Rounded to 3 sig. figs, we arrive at -122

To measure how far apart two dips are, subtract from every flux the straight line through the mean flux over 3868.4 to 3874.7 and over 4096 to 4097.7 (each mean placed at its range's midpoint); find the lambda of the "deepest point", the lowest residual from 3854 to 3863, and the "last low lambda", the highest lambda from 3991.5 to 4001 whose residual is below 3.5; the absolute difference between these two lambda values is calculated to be 143.8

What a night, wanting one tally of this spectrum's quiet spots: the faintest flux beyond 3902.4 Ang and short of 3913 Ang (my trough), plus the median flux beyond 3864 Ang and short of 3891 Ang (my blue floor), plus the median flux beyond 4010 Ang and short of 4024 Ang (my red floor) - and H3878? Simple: 67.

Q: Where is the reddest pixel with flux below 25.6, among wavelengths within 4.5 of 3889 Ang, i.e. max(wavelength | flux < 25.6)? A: 3893.02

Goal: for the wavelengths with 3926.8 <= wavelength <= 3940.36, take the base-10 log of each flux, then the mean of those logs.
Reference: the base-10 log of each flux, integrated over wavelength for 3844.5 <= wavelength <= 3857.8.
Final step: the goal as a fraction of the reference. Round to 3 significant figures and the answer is 0.0693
